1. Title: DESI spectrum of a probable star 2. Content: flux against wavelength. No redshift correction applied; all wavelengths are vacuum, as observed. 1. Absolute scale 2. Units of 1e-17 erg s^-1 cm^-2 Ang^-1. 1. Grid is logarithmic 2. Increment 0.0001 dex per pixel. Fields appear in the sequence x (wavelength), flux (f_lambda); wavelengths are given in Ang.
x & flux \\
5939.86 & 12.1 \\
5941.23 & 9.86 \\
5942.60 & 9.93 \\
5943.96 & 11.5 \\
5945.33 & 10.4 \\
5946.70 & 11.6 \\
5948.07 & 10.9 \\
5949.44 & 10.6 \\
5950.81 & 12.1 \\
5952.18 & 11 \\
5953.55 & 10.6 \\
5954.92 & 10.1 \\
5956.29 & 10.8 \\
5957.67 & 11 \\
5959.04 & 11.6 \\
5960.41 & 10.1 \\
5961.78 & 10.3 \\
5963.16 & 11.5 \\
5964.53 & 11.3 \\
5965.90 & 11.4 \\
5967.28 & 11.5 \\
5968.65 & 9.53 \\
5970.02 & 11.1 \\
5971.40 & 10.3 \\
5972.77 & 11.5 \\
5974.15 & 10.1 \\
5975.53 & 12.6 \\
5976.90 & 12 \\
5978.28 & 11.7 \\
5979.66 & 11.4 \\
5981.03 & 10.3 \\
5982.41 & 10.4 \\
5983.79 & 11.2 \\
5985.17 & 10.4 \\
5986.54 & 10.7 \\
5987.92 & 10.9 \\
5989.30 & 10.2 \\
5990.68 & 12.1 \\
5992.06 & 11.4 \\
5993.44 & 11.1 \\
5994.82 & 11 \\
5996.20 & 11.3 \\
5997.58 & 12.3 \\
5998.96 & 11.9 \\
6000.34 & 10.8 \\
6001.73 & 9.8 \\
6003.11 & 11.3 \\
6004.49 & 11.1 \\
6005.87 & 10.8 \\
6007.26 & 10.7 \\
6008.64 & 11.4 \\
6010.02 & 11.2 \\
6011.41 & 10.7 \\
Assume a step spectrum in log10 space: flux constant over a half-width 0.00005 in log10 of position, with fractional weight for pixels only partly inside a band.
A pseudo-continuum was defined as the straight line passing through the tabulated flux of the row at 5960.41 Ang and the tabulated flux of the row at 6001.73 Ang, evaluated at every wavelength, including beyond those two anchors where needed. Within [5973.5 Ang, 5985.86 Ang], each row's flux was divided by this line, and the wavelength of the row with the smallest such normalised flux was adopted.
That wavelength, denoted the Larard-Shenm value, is 5974.15 Ang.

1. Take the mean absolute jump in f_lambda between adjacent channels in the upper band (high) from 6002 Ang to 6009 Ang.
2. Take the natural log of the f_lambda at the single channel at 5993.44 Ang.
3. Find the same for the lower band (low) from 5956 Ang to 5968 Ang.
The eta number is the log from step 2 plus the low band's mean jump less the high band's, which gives 2.59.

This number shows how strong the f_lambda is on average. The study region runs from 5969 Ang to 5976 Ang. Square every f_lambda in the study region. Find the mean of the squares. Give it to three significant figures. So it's 124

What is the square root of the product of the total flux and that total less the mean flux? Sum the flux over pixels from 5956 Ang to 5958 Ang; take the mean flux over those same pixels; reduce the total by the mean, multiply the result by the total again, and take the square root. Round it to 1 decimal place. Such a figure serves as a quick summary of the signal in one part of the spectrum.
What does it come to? 15.4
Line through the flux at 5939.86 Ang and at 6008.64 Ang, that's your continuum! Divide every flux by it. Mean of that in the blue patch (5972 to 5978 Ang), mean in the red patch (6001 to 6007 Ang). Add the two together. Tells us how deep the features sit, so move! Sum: 1.92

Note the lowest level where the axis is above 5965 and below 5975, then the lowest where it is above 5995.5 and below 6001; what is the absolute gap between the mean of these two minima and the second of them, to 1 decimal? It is 0.6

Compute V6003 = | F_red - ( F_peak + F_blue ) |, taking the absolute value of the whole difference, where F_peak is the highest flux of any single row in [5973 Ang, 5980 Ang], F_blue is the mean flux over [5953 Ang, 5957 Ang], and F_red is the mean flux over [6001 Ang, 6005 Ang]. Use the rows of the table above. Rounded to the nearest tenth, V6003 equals 12.4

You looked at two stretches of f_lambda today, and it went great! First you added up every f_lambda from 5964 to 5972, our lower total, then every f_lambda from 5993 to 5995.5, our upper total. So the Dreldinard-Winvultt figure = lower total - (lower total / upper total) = 62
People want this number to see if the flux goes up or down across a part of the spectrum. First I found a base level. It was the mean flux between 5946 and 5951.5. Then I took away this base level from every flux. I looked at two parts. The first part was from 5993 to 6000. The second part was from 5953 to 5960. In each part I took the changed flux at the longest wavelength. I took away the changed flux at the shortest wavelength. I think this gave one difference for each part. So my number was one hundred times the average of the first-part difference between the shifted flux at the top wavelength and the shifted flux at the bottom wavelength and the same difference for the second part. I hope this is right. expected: 90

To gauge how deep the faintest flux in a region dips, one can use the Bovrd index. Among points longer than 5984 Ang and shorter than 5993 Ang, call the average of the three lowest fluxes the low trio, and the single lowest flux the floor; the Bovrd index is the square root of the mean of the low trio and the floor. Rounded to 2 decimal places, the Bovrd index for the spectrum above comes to 3.21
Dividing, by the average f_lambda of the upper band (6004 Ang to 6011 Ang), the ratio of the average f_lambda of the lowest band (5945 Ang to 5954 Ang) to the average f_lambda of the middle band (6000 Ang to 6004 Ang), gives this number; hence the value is 0.094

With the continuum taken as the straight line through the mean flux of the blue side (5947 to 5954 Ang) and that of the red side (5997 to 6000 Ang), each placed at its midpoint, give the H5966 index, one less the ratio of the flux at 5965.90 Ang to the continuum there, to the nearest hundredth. 0.00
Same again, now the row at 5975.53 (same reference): -0.09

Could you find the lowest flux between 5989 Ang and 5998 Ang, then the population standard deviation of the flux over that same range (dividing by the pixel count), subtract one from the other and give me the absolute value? 9.55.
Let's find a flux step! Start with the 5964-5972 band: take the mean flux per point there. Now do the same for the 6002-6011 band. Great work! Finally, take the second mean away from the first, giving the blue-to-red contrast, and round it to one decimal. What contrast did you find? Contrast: -0.2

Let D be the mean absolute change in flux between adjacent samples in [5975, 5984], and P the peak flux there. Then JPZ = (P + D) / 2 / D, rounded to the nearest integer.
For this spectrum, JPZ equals 12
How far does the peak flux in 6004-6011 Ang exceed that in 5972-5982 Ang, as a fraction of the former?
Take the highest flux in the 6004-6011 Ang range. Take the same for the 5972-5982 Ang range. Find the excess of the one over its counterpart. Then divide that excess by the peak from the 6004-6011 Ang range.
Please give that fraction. -0.11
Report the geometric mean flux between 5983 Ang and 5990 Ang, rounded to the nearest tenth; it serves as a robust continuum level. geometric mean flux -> 10.7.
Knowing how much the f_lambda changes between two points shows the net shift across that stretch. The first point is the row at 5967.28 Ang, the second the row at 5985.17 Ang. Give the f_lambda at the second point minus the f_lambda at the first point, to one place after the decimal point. -1.1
